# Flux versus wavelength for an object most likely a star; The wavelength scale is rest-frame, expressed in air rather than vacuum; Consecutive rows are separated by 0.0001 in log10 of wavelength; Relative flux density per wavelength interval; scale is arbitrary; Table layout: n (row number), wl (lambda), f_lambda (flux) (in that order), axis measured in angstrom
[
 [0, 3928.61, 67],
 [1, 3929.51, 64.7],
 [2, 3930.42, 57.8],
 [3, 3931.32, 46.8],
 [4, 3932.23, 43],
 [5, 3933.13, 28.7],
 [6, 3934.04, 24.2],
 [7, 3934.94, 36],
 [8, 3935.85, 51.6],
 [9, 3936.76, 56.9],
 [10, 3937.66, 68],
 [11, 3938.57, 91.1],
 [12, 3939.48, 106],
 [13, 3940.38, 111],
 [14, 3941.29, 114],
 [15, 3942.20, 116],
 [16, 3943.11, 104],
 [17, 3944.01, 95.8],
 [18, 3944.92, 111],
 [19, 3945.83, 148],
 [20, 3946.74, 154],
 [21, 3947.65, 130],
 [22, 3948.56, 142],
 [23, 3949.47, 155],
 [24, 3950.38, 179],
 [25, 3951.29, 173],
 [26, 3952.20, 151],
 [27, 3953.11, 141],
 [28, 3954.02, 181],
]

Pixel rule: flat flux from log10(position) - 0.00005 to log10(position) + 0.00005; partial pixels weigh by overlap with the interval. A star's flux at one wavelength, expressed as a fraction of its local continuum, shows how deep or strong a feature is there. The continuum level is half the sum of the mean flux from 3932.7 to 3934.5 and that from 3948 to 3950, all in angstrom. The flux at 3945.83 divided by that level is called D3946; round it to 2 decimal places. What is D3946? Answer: 1.69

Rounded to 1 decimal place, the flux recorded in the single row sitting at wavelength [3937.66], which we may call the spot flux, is 68.0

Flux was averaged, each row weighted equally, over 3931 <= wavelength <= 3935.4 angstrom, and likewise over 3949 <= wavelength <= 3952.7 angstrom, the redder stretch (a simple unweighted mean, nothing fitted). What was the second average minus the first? 129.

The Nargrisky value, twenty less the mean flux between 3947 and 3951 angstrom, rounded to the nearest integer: -132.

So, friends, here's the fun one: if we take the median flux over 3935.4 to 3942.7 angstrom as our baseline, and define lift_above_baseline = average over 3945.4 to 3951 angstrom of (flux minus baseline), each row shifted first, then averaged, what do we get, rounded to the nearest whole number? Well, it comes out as 53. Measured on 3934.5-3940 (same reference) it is -30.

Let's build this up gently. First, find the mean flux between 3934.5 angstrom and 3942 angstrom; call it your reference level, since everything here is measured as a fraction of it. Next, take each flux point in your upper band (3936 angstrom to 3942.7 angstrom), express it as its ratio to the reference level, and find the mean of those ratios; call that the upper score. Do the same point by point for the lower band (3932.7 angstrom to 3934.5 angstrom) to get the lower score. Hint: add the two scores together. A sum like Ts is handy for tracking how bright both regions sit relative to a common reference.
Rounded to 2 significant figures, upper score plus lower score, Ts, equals 1.5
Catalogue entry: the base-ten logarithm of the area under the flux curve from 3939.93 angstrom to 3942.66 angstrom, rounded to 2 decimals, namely 2.49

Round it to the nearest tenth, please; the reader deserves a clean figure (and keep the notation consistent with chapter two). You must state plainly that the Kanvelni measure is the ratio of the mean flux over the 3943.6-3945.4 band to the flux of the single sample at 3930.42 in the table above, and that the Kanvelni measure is 1.8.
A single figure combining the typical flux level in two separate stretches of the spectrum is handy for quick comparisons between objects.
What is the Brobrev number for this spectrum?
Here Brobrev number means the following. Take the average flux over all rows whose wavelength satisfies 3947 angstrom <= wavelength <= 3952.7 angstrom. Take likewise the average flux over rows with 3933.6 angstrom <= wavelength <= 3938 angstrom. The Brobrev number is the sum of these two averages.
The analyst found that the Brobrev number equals 202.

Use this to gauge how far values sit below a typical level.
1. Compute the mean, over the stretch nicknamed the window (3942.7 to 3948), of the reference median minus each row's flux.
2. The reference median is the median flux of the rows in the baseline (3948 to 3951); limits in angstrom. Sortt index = 31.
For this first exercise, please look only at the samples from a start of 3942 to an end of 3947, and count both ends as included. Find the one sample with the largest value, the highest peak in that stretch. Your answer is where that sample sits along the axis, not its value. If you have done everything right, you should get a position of 3946.74 angstrom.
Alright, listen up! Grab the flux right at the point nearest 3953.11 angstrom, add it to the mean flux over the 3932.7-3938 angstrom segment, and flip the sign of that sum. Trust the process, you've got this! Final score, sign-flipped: -185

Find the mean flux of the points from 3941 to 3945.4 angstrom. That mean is 108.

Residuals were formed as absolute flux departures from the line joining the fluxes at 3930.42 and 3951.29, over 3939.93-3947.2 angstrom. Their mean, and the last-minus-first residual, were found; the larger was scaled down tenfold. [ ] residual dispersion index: 1.4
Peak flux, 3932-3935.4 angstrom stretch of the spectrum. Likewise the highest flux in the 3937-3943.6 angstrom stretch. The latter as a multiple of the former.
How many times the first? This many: 2.7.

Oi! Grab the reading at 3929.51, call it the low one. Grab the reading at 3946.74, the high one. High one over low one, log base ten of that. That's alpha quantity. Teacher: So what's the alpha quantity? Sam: 0.38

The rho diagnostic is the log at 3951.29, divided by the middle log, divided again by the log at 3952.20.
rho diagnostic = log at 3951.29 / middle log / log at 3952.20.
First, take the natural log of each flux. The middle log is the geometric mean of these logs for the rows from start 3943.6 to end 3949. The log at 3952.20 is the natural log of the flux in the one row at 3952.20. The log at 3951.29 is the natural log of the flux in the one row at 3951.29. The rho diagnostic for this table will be 0.212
